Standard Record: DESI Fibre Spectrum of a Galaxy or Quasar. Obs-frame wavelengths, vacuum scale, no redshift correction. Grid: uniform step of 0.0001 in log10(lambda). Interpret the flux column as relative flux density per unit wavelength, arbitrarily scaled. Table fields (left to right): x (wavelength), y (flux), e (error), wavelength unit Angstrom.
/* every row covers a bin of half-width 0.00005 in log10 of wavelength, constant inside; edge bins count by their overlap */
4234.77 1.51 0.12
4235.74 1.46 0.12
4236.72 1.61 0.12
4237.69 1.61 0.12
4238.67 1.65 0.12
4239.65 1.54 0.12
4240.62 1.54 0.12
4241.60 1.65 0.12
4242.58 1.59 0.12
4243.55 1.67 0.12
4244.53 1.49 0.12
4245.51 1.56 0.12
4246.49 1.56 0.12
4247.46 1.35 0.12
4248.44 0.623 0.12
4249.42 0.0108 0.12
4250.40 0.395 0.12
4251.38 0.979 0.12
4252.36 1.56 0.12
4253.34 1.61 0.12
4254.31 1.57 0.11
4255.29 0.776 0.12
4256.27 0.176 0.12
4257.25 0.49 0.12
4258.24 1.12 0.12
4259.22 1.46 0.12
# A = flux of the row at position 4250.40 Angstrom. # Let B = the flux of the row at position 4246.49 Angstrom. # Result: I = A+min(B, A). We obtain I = 0.8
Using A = 0.395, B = 1.56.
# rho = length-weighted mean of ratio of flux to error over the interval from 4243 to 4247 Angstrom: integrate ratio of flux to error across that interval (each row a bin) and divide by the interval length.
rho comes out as 13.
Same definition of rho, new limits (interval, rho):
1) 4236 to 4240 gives 13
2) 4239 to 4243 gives 13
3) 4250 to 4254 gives 10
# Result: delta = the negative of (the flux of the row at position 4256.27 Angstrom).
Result -0.18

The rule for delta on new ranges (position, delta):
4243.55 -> -1.67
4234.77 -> -1.51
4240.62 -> -1.54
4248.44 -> -0.62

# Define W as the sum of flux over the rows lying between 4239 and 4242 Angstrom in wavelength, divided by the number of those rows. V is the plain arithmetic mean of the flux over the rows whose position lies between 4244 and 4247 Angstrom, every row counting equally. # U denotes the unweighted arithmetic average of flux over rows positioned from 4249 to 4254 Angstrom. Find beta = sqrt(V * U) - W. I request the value -0.4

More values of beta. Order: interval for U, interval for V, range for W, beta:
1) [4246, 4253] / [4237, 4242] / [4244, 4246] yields -0.3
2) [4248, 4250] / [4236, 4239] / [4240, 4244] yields -0.9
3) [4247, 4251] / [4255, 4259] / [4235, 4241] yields -1.0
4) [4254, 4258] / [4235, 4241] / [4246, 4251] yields 0.3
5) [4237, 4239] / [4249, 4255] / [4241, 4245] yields -0.3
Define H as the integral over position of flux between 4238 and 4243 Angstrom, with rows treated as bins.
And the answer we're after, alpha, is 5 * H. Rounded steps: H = 8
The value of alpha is 40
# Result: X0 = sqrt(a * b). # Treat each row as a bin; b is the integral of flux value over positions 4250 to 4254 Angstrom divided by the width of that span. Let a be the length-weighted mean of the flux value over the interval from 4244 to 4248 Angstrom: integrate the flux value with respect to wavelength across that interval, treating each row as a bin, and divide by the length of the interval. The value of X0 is 1.32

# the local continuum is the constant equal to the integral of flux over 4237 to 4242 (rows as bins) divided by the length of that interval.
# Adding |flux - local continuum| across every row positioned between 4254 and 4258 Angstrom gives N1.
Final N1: 3.4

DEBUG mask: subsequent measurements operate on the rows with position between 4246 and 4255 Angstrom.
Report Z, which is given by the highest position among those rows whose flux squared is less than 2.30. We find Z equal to 4251.38 Angstrom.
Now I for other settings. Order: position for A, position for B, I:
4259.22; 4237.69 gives 2.9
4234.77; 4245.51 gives 3.0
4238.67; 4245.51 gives 3.2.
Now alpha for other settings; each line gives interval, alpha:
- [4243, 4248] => 38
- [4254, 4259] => 21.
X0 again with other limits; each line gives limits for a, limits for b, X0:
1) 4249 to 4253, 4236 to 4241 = 1.11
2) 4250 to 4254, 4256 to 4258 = 0.72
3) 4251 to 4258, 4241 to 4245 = 1.28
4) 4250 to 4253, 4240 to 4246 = 1.27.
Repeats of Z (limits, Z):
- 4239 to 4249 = 4248.44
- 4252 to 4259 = 4258.24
